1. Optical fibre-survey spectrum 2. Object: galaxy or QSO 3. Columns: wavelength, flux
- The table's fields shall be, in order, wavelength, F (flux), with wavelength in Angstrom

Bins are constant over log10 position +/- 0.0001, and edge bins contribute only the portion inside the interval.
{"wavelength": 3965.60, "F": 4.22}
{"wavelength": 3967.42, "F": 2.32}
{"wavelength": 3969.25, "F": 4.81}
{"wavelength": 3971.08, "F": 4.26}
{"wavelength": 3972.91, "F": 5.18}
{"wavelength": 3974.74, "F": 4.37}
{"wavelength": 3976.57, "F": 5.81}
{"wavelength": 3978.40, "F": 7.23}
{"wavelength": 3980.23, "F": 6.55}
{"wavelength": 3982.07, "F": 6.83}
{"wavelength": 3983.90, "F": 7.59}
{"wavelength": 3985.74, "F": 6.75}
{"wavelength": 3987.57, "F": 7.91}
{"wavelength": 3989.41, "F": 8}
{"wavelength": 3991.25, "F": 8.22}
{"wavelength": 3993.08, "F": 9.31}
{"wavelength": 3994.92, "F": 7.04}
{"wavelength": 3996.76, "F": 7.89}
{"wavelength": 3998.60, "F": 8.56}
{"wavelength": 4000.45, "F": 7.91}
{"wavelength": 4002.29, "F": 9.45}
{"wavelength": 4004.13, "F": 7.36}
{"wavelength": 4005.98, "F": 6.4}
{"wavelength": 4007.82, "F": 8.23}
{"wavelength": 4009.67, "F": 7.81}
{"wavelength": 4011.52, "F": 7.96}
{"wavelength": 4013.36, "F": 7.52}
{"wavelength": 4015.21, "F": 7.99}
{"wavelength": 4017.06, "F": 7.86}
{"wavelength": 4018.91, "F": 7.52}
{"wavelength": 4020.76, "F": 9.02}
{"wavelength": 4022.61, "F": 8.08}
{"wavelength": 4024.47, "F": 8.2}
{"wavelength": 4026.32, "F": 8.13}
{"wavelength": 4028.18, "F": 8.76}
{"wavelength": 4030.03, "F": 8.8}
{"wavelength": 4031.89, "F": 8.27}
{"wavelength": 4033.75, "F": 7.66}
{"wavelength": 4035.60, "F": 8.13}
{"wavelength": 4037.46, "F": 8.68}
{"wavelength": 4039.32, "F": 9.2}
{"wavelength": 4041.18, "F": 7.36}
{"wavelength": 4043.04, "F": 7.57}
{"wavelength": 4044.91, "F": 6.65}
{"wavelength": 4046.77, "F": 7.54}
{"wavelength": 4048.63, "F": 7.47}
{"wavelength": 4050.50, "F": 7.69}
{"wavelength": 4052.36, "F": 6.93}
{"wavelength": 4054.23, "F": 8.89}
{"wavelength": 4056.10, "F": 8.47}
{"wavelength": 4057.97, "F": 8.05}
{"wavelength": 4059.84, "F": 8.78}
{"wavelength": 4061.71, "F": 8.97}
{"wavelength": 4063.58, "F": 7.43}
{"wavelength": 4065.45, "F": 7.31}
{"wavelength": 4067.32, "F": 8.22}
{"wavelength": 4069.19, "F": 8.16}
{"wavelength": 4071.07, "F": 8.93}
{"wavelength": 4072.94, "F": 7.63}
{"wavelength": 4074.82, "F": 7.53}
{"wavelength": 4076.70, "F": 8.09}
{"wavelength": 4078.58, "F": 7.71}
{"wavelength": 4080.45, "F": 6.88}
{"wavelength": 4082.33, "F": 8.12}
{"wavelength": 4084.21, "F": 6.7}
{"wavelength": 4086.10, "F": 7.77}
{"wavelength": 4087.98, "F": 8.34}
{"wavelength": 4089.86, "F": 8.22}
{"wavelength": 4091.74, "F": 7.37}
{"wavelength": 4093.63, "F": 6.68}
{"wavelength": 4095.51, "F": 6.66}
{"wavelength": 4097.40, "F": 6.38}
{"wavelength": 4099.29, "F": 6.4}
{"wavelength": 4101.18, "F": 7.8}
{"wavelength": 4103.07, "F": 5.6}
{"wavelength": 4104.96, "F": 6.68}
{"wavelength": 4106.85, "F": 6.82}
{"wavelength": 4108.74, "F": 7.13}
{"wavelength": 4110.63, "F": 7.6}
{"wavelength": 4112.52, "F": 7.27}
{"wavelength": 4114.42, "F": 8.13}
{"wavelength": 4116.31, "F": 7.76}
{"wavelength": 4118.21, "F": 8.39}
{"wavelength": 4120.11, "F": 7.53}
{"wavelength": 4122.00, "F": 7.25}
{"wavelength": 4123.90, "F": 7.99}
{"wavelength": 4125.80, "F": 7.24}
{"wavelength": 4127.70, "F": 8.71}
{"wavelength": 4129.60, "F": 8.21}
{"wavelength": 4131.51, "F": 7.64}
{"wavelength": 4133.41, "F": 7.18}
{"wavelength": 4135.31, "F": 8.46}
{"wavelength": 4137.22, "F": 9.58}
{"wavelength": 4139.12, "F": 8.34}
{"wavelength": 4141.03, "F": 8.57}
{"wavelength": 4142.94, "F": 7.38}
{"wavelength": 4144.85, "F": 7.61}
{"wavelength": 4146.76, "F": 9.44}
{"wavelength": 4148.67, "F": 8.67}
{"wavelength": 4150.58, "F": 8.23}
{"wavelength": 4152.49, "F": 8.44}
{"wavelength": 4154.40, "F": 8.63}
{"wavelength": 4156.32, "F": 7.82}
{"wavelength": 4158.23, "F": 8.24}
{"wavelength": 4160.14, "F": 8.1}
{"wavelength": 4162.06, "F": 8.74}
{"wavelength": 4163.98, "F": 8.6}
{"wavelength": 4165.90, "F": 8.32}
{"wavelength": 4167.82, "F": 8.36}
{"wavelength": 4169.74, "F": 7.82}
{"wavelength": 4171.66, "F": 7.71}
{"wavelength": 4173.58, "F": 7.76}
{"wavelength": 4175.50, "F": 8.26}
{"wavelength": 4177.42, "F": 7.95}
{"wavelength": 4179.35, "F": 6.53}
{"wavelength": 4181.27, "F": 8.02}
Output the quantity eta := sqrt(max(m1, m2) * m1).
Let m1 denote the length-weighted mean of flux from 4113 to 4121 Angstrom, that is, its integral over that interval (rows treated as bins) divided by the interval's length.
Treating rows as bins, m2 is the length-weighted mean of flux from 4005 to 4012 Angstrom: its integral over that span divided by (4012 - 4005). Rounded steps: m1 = 7.9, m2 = 7.57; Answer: 7.91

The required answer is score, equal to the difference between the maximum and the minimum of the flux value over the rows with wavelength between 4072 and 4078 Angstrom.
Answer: 0.56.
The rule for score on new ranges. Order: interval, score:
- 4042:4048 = 0.92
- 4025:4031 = 0.67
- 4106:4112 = 0.78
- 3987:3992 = 0.31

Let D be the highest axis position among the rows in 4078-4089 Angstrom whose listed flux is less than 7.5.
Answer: 4084.21 Angstrom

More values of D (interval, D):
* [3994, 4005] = 4004.13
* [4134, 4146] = 4142.94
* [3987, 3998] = 3994.92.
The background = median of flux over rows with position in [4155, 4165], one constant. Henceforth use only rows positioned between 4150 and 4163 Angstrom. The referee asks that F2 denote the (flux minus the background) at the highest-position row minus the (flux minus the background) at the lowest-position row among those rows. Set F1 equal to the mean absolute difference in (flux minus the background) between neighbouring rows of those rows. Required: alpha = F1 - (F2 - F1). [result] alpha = 0.3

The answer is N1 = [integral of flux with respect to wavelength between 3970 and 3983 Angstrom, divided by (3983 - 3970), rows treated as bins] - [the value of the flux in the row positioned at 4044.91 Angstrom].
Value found -0.9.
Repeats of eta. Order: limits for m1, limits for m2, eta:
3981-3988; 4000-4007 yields 7.49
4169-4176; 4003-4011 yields 7.87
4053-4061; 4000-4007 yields 8.49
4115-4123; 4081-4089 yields 7.76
